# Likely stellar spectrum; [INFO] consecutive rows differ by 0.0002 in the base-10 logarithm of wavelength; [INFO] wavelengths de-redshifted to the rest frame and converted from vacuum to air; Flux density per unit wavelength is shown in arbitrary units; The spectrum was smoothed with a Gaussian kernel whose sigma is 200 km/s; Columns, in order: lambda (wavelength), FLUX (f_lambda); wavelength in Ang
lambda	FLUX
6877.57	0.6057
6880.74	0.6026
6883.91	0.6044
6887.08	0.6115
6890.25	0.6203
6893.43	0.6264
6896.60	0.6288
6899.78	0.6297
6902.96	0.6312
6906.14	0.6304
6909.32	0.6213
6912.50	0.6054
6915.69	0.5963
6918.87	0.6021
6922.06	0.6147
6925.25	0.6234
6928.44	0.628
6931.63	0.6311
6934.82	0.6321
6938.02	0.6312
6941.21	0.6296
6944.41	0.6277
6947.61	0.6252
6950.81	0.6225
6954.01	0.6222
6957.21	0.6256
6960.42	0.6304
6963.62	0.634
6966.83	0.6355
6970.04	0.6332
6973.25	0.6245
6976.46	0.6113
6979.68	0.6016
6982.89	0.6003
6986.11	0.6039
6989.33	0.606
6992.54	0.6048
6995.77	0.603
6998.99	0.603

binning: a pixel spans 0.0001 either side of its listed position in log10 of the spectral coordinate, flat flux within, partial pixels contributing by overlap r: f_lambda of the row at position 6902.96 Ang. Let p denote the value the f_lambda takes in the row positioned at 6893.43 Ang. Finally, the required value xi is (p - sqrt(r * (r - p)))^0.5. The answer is 0.756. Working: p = 0.6264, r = 0.6312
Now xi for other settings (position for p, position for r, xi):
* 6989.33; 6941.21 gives 0.696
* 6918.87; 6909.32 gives 0.702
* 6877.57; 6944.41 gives 0.699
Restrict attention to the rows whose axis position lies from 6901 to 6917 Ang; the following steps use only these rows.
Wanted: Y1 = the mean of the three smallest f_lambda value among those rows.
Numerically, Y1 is 0.608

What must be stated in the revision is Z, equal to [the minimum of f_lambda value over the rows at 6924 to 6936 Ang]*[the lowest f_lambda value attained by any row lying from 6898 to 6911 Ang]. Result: 0.387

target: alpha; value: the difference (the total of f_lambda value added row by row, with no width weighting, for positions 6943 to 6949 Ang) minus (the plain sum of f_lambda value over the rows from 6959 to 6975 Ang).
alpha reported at -1.9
